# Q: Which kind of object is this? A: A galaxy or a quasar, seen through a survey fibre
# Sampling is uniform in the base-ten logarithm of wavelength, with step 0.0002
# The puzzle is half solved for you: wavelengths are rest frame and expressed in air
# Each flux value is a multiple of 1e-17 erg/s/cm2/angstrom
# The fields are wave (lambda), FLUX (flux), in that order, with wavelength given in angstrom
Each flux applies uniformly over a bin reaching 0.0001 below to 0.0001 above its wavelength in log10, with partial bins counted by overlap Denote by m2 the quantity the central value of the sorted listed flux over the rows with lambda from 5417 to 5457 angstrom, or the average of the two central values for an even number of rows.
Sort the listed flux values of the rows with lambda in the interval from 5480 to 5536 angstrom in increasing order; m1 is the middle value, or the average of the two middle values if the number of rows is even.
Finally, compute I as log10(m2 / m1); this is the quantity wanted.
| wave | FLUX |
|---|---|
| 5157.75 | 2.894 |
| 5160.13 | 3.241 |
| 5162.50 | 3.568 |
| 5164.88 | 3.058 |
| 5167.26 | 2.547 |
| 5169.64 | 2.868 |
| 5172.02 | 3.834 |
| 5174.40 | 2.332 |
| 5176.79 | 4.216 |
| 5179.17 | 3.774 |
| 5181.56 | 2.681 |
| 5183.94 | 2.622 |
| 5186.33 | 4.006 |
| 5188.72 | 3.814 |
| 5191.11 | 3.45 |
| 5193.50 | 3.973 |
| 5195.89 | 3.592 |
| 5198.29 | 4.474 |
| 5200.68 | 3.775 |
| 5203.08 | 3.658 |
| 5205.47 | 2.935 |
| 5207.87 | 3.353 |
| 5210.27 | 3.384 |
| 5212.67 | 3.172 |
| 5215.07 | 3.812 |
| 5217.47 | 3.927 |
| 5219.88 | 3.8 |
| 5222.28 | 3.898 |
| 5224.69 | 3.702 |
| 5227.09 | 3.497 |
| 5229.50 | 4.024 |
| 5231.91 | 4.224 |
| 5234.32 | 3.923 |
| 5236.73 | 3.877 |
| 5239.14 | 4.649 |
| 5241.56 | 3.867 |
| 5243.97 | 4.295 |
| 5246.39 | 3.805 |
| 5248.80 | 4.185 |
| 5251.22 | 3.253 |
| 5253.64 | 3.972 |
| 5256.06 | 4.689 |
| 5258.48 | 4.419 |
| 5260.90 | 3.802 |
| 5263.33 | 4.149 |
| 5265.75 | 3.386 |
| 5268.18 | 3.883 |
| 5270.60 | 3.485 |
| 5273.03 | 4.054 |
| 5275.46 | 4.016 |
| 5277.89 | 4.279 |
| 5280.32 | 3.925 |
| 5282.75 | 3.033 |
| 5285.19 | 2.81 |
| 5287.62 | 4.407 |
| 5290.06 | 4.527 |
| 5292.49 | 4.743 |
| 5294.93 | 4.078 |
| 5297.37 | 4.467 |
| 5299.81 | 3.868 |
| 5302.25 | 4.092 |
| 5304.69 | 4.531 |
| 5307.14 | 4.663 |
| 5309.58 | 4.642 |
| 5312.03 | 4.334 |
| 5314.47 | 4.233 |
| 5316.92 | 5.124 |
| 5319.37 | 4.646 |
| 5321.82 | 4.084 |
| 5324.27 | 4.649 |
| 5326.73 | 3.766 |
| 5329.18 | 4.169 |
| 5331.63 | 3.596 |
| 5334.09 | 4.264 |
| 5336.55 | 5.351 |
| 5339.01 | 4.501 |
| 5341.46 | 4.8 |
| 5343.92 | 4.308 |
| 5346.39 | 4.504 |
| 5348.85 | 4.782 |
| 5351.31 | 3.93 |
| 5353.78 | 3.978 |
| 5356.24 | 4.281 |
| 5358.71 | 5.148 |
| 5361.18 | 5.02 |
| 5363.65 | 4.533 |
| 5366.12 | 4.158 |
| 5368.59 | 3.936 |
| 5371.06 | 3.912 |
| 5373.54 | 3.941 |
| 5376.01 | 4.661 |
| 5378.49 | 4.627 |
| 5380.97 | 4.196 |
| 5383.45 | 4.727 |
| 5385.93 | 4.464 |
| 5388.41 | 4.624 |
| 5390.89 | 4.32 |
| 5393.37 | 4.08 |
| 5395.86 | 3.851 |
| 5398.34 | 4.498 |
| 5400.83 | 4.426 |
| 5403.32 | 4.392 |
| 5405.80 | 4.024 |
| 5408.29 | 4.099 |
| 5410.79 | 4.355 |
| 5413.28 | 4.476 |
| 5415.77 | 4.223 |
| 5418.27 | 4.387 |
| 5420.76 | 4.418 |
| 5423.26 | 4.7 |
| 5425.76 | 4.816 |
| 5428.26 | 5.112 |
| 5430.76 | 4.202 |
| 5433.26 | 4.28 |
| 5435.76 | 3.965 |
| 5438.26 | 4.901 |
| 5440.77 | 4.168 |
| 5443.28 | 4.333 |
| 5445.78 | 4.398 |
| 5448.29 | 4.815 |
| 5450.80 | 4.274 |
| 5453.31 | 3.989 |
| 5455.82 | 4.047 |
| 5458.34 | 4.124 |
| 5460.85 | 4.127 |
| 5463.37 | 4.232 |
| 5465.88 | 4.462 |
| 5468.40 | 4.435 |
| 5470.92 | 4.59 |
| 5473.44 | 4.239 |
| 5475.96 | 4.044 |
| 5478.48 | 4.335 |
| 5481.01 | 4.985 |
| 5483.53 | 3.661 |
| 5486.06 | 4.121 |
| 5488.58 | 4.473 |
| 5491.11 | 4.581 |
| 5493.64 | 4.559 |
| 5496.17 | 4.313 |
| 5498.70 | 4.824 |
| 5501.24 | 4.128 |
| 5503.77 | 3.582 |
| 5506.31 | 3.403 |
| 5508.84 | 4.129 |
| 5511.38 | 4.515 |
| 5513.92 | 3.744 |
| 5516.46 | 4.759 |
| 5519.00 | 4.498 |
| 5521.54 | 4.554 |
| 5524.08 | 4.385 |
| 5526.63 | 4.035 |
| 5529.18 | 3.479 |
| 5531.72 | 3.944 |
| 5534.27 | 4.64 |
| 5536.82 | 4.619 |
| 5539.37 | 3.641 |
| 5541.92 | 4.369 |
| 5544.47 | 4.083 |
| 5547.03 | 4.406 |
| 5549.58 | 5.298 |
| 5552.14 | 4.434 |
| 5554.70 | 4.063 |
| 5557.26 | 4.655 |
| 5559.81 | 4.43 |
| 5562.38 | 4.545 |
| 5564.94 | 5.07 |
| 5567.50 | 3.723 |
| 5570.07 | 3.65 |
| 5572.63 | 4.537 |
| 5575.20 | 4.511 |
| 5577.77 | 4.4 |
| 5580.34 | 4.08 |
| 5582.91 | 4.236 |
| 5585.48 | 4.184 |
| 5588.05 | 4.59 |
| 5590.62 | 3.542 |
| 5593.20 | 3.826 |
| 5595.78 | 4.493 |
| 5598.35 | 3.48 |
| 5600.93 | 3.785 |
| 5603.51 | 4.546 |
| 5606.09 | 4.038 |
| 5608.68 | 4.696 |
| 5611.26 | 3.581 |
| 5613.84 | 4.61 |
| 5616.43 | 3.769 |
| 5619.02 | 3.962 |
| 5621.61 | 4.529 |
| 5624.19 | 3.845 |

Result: 0.00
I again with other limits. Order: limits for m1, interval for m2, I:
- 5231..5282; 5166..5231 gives -0.03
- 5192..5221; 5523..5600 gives 0.07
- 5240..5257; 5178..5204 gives -0.02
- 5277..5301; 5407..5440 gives 0.02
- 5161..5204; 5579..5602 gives 0.05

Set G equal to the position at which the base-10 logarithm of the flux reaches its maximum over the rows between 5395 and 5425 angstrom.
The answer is 5423.26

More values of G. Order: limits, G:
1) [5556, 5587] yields 5564.94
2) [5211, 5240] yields 5239.14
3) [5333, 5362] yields 5336.55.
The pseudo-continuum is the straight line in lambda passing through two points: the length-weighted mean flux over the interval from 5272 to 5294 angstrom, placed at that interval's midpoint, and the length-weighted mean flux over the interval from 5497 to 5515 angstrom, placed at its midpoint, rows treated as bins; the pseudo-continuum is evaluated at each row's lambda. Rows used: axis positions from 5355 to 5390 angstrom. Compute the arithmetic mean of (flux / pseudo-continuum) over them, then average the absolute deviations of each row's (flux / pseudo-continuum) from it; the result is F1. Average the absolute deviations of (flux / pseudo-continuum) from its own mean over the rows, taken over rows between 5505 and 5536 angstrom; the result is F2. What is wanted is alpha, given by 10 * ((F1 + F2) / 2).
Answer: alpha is 0.87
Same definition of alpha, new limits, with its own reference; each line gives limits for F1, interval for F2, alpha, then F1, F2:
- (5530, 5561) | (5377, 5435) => 0.63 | 0.074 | 0.053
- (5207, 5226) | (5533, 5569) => 0.71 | 0.062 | 0.080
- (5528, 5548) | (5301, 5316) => 0.69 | 0.089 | 0.049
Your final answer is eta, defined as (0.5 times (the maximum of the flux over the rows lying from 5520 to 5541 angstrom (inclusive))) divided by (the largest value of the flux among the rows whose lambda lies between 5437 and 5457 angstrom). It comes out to 0.47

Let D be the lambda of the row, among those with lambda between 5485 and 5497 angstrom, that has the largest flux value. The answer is 5491.11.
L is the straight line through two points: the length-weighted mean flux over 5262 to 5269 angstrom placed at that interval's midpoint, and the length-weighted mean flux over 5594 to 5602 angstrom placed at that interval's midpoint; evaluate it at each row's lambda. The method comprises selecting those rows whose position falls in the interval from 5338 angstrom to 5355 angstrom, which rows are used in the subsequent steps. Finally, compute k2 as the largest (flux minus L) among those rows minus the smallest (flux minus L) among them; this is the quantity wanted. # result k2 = 0.87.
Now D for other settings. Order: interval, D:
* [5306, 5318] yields 5316.92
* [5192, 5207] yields 5198.29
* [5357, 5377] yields 5358.71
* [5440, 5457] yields 5448.29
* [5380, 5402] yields 5383.45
